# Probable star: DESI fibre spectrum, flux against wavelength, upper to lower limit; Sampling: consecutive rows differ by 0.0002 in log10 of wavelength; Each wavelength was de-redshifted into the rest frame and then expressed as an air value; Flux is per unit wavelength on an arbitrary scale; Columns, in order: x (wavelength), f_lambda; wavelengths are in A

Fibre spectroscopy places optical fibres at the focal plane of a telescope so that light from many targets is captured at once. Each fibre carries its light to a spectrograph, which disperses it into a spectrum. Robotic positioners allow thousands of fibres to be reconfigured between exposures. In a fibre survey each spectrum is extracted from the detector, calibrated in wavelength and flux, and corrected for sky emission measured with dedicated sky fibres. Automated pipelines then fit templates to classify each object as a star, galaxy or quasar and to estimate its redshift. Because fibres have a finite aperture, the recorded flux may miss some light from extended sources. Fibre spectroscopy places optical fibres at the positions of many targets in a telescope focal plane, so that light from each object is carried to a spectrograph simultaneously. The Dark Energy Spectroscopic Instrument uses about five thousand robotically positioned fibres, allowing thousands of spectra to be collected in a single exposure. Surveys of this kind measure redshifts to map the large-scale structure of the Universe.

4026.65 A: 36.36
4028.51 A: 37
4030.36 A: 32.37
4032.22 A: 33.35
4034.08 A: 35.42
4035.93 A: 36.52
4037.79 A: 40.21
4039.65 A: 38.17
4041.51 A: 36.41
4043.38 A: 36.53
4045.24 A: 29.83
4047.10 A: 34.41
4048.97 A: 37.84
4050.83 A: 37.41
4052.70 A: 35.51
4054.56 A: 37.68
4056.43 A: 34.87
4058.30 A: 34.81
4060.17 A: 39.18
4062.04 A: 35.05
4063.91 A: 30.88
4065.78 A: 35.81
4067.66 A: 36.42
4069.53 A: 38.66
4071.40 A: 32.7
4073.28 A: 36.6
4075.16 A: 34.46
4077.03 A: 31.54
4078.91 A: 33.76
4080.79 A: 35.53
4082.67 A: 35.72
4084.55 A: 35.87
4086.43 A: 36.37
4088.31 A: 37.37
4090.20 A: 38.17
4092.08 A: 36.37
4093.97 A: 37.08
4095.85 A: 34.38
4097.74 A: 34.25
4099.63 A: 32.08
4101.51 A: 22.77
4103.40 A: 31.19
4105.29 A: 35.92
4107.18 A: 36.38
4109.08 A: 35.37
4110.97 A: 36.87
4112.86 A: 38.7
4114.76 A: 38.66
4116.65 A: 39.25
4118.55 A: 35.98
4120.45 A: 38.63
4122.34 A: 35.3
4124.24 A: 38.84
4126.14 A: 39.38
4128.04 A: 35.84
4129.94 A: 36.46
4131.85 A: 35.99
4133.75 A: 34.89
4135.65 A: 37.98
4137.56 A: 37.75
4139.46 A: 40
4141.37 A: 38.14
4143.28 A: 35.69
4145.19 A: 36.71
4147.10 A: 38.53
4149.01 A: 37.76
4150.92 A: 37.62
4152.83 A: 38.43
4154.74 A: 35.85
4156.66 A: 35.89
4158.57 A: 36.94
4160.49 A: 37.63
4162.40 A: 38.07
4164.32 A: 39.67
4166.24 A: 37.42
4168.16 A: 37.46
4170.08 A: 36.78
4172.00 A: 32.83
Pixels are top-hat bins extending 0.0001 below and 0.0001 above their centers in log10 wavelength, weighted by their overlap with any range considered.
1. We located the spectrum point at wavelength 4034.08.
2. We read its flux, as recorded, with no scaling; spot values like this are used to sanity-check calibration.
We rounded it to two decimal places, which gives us 35.42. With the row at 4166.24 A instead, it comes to 37.42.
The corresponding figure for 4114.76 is 38.66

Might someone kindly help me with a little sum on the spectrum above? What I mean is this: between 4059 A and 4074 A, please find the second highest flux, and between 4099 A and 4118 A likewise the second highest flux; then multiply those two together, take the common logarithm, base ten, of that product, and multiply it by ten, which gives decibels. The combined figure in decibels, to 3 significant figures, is 31.7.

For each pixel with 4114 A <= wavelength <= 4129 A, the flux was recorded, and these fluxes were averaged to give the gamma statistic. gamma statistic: 37.7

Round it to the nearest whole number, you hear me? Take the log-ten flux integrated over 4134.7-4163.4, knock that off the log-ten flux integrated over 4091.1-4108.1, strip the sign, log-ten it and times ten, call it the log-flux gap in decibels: 13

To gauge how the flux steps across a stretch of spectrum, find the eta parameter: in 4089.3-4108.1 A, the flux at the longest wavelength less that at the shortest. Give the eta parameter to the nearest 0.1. -1.8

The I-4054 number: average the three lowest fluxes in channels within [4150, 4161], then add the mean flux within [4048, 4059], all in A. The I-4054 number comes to 72.6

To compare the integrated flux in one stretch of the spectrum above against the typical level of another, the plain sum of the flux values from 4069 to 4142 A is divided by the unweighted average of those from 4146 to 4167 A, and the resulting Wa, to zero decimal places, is 37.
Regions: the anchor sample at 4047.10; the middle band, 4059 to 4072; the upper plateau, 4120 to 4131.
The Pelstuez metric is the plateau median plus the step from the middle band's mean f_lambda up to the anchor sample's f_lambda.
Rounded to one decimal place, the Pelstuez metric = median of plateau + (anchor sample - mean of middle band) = 36.4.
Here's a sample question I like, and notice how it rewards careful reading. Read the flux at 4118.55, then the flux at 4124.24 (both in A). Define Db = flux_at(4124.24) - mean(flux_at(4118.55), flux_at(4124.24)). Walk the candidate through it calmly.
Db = 1.4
